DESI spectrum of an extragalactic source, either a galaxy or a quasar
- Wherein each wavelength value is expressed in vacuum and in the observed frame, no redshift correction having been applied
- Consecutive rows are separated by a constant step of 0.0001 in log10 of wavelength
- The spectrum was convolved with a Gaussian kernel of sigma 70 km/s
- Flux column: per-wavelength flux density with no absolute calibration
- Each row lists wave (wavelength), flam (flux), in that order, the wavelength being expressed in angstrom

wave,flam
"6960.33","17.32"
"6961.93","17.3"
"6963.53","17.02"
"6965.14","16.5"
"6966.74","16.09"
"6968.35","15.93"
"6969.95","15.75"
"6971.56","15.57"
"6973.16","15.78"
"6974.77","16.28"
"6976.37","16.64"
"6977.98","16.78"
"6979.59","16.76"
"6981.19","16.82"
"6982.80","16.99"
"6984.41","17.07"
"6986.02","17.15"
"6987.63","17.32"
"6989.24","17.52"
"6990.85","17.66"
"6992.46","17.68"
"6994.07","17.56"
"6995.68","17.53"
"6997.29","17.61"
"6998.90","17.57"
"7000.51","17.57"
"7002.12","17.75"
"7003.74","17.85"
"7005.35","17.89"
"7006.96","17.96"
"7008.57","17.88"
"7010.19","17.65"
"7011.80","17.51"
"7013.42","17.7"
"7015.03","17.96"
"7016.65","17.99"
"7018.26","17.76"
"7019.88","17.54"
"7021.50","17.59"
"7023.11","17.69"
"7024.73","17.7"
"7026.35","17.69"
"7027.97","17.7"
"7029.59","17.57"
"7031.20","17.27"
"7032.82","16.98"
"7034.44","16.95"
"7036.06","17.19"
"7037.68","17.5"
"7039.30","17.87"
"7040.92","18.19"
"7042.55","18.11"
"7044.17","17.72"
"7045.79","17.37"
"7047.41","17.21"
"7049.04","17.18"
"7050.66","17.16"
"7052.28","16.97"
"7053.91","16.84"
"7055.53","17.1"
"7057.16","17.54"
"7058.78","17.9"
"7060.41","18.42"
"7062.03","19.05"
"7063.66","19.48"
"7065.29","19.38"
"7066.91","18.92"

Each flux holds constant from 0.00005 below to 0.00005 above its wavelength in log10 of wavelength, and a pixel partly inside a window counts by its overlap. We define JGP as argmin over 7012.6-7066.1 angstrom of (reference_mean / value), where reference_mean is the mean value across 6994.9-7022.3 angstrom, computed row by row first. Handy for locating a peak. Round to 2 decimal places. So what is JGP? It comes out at 7063.66 angstrom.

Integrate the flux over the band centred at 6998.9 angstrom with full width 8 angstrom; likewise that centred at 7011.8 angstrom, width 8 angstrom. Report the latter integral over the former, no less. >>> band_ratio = 1.01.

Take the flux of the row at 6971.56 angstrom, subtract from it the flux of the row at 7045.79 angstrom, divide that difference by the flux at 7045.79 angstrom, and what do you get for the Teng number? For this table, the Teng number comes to -0.10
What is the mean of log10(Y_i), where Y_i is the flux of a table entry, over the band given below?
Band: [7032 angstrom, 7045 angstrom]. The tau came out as 1.24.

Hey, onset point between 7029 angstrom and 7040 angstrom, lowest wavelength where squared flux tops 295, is 7029.59 angstrom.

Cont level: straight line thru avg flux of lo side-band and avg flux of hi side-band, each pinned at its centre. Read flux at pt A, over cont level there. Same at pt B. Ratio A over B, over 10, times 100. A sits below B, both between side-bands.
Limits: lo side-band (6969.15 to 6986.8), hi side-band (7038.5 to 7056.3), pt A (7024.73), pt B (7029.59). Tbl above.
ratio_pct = 10.1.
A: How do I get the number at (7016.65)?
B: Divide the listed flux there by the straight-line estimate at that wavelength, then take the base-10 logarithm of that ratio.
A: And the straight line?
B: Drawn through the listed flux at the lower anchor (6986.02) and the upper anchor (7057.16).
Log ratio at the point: 0.017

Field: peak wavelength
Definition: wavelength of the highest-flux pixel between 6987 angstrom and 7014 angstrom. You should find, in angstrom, 7006.96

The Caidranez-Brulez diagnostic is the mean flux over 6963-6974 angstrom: 16.1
